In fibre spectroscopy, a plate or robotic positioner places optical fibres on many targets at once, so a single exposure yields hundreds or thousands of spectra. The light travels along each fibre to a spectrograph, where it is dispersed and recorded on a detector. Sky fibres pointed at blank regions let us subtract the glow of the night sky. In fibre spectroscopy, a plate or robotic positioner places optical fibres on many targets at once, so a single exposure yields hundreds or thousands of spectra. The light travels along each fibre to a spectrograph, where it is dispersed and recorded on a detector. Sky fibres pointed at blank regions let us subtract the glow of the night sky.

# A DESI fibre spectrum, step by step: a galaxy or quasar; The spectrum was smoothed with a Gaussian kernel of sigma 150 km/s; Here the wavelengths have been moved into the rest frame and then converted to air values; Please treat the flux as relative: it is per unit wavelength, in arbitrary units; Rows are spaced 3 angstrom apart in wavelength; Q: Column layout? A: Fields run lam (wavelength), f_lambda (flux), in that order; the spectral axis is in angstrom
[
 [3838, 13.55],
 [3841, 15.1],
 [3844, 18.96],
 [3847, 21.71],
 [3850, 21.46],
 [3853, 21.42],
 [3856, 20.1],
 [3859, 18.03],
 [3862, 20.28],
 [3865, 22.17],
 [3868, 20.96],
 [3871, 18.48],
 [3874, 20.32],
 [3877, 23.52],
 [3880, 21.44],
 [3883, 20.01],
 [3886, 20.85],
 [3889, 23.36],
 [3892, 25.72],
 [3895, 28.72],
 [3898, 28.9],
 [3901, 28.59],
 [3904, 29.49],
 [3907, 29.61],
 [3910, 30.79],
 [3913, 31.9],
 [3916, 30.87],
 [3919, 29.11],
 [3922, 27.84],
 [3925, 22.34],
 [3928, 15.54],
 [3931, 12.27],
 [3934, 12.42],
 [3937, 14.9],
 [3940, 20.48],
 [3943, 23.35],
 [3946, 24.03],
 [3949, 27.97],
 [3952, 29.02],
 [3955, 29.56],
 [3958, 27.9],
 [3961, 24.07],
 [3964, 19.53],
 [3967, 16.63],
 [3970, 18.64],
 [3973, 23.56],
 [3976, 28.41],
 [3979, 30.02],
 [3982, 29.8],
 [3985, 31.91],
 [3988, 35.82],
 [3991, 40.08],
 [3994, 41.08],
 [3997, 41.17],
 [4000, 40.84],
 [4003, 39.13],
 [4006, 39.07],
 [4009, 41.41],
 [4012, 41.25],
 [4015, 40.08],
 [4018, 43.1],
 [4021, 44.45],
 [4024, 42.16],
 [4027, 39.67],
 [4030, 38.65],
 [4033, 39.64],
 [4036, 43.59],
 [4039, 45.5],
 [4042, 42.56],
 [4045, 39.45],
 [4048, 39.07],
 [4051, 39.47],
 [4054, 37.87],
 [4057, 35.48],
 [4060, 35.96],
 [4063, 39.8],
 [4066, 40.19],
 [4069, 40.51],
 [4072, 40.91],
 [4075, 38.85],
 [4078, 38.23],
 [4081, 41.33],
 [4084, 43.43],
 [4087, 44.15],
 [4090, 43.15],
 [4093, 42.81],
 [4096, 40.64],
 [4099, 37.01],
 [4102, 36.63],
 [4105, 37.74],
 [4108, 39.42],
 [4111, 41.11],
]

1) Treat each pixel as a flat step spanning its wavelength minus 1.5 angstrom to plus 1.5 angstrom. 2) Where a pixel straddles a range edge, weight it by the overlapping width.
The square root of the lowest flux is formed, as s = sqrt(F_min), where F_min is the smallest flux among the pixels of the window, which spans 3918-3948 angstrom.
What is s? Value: 3.5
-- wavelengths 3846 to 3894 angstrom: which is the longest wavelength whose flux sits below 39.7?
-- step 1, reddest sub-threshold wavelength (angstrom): 3892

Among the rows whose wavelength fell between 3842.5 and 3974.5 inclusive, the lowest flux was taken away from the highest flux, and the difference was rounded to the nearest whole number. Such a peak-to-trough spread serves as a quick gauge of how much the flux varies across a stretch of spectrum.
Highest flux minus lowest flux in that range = 20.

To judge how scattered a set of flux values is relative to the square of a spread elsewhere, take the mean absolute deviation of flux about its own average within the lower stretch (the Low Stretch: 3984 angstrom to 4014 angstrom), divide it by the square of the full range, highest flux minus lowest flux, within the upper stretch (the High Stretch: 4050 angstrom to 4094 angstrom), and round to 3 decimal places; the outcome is 0.029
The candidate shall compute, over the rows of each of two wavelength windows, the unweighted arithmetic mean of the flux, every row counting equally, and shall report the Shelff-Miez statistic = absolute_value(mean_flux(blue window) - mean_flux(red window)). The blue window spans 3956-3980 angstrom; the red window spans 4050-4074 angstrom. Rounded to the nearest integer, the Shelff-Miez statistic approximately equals 15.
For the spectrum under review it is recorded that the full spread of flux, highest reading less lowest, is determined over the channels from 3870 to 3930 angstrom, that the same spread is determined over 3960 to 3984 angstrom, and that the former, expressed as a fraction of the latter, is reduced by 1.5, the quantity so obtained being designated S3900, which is -0.3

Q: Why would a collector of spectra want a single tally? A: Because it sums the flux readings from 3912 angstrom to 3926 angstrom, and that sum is 142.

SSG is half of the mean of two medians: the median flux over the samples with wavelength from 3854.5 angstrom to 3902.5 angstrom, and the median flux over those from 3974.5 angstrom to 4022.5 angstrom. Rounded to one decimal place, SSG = 15.3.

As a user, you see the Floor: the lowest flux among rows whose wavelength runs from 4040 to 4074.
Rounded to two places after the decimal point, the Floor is 35.48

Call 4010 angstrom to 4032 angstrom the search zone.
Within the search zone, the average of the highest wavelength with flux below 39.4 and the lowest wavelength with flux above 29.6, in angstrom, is 4021.0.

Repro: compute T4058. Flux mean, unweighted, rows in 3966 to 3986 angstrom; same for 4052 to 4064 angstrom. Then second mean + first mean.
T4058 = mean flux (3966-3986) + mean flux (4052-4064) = 63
